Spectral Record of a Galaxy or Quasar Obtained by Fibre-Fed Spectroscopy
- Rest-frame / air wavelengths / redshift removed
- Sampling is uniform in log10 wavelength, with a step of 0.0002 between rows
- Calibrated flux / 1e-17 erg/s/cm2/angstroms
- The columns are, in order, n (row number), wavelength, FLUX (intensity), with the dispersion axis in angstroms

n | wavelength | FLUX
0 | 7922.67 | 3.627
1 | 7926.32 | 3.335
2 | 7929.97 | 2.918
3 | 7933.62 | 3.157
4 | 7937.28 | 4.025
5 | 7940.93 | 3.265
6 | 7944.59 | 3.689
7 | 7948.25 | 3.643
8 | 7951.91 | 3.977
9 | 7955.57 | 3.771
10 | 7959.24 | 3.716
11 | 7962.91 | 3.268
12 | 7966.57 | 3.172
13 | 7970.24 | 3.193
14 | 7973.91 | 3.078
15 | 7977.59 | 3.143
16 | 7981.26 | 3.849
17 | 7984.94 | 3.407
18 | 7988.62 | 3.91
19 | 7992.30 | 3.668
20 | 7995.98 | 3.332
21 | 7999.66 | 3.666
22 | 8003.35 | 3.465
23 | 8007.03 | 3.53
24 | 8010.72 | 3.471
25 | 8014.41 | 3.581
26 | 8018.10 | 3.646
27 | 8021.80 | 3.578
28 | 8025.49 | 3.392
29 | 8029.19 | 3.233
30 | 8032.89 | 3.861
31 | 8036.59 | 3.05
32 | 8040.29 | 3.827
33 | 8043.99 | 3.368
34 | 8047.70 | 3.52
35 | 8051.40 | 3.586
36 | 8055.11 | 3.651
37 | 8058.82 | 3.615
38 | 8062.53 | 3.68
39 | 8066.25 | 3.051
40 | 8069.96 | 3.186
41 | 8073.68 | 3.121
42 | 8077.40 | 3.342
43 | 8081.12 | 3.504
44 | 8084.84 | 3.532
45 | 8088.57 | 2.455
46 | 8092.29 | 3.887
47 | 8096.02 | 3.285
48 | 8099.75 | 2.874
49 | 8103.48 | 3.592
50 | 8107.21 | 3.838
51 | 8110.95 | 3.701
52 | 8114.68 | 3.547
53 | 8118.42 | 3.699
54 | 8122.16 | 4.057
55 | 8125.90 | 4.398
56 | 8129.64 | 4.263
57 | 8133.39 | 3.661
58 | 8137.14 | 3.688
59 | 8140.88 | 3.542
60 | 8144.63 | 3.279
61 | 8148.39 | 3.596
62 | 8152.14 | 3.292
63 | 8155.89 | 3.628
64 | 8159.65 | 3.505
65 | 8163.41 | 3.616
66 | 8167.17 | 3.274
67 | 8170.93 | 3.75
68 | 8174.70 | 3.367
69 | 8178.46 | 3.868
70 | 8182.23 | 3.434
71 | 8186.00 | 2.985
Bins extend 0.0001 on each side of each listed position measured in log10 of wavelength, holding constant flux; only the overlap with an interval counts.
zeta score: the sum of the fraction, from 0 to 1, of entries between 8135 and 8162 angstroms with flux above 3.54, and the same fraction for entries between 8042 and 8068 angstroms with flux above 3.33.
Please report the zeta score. 1.43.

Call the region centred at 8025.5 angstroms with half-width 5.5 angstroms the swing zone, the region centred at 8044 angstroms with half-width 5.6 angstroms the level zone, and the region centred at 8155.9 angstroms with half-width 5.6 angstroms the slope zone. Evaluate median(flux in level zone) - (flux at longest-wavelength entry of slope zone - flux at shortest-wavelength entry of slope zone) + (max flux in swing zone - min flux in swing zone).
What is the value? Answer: 3.7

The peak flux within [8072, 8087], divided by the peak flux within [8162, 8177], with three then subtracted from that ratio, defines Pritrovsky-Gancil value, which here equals -2.06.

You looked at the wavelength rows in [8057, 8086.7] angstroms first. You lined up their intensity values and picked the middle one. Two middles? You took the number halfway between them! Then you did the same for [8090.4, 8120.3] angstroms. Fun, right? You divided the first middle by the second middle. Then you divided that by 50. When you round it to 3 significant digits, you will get 0.0188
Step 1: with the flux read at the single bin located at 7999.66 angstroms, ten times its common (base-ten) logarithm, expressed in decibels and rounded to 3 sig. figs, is 5.64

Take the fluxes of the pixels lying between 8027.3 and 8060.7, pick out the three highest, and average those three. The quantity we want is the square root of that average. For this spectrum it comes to 1.94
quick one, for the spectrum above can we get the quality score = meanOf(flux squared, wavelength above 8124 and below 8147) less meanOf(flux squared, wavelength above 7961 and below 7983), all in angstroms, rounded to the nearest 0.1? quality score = 3.8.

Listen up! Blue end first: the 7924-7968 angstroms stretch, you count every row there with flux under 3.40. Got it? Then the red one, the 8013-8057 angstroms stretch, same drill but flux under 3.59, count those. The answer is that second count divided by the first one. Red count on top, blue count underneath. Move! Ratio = 1.33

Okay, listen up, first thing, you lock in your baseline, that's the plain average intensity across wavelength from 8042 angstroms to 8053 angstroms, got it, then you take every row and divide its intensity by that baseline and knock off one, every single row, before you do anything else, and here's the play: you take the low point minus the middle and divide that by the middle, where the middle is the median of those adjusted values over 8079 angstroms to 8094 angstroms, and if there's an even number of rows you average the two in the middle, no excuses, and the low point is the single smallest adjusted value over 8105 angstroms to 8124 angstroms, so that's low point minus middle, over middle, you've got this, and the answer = 1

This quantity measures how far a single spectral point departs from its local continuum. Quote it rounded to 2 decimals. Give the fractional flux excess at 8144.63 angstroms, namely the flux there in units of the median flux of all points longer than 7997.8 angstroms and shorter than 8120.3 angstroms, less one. -0.07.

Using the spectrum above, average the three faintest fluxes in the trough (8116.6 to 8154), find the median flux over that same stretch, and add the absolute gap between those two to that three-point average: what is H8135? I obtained 3.67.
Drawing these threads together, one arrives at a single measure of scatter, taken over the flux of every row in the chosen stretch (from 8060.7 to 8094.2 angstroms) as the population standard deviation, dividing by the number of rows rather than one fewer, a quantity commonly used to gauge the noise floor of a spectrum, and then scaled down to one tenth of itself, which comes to 0.040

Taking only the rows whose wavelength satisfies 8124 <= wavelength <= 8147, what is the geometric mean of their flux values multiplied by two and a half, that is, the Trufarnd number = 9.46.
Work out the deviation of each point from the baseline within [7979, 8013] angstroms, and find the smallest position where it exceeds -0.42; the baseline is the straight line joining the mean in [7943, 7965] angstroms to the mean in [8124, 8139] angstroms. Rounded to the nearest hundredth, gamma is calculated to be 7981.26 angstroms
